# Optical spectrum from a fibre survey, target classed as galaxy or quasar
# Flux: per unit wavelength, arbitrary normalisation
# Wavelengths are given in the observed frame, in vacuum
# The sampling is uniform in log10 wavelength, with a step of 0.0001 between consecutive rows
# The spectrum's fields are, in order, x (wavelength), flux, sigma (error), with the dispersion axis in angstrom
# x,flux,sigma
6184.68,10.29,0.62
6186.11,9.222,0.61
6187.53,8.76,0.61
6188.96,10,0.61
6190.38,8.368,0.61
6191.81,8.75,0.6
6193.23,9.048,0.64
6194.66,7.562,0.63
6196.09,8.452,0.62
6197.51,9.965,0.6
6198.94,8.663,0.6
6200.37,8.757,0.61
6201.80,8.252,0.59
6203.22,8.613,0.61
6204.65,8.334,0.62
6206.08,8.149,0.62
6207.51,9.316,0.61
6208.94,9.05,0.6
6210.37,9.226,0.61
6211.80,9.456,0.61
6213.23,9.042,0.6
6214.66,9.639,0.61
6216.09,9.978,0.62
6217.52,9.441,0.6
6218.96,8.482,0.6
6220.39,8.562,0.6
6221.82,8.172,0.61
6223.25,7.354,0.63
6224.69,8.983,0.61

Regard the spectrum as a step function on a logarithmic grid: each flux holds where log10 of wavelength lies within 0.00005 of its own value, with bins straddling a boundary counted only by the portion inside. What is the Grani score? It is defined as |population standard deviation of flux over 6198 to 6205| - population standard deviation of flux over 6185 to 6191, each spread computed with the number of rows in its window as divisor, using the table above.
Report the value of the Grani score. -0.41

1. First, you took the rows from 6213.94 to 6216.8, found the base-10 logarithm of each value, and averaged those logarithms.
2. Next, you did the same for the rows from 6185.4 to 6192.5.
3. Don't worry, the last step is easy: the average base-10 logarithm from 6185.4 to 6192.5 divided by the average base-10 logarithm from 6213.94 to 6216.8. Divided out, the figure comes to 0.96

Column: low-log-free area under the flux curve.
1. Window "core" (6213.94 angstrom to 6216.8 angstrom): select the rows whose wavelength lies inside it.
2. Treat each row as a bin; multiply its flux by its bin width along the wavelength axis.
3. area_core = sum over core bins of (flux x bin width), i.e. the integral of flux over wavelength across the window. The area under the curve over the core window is 28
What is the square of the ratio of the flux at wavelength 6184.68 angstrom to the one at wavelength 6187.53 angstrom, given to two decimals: 1.38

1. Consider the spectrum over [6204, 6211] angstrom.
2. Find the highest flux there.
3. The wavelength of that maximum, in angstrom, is 6207.51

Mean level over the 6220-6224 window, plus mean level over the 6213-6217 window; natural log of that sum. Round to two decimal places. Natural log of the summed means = 2.87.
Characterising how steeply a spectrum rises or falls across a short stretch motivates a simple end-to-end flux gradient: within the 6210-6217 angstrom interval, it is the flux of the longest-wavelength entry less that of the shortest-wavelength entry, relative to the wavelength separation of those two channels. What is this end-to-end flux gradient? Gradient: 0.13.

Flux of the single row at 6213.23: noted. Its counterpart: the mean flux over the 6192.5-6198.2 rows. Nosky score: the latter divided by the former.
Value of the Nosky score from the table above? 0.97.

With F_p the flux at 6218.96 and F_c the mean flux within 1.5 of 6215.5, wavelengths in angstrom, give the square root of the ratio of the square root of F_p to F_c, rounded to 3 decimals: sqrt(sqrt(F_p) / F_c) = 0.545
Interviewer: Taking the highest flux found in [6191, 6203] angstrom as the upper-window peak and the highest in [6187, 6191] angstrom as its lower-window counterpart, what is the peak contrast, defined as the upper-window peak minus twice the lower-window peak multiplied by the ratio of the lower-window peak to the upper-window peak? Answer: -10.1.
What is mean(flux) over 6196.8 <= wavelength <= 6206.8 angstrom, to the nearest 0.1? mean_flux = 8.7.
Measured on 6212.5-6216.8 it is 9.6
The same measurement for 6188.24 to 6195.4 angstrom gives 8.7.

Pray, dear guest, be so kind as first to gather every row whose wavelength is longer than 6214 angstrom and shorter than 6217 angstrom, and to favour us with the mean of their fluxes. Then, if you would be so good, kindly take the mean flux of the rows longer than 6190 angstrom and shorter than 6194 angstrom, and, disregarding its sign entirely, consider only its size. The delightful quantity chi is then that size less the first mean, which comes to -1.1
